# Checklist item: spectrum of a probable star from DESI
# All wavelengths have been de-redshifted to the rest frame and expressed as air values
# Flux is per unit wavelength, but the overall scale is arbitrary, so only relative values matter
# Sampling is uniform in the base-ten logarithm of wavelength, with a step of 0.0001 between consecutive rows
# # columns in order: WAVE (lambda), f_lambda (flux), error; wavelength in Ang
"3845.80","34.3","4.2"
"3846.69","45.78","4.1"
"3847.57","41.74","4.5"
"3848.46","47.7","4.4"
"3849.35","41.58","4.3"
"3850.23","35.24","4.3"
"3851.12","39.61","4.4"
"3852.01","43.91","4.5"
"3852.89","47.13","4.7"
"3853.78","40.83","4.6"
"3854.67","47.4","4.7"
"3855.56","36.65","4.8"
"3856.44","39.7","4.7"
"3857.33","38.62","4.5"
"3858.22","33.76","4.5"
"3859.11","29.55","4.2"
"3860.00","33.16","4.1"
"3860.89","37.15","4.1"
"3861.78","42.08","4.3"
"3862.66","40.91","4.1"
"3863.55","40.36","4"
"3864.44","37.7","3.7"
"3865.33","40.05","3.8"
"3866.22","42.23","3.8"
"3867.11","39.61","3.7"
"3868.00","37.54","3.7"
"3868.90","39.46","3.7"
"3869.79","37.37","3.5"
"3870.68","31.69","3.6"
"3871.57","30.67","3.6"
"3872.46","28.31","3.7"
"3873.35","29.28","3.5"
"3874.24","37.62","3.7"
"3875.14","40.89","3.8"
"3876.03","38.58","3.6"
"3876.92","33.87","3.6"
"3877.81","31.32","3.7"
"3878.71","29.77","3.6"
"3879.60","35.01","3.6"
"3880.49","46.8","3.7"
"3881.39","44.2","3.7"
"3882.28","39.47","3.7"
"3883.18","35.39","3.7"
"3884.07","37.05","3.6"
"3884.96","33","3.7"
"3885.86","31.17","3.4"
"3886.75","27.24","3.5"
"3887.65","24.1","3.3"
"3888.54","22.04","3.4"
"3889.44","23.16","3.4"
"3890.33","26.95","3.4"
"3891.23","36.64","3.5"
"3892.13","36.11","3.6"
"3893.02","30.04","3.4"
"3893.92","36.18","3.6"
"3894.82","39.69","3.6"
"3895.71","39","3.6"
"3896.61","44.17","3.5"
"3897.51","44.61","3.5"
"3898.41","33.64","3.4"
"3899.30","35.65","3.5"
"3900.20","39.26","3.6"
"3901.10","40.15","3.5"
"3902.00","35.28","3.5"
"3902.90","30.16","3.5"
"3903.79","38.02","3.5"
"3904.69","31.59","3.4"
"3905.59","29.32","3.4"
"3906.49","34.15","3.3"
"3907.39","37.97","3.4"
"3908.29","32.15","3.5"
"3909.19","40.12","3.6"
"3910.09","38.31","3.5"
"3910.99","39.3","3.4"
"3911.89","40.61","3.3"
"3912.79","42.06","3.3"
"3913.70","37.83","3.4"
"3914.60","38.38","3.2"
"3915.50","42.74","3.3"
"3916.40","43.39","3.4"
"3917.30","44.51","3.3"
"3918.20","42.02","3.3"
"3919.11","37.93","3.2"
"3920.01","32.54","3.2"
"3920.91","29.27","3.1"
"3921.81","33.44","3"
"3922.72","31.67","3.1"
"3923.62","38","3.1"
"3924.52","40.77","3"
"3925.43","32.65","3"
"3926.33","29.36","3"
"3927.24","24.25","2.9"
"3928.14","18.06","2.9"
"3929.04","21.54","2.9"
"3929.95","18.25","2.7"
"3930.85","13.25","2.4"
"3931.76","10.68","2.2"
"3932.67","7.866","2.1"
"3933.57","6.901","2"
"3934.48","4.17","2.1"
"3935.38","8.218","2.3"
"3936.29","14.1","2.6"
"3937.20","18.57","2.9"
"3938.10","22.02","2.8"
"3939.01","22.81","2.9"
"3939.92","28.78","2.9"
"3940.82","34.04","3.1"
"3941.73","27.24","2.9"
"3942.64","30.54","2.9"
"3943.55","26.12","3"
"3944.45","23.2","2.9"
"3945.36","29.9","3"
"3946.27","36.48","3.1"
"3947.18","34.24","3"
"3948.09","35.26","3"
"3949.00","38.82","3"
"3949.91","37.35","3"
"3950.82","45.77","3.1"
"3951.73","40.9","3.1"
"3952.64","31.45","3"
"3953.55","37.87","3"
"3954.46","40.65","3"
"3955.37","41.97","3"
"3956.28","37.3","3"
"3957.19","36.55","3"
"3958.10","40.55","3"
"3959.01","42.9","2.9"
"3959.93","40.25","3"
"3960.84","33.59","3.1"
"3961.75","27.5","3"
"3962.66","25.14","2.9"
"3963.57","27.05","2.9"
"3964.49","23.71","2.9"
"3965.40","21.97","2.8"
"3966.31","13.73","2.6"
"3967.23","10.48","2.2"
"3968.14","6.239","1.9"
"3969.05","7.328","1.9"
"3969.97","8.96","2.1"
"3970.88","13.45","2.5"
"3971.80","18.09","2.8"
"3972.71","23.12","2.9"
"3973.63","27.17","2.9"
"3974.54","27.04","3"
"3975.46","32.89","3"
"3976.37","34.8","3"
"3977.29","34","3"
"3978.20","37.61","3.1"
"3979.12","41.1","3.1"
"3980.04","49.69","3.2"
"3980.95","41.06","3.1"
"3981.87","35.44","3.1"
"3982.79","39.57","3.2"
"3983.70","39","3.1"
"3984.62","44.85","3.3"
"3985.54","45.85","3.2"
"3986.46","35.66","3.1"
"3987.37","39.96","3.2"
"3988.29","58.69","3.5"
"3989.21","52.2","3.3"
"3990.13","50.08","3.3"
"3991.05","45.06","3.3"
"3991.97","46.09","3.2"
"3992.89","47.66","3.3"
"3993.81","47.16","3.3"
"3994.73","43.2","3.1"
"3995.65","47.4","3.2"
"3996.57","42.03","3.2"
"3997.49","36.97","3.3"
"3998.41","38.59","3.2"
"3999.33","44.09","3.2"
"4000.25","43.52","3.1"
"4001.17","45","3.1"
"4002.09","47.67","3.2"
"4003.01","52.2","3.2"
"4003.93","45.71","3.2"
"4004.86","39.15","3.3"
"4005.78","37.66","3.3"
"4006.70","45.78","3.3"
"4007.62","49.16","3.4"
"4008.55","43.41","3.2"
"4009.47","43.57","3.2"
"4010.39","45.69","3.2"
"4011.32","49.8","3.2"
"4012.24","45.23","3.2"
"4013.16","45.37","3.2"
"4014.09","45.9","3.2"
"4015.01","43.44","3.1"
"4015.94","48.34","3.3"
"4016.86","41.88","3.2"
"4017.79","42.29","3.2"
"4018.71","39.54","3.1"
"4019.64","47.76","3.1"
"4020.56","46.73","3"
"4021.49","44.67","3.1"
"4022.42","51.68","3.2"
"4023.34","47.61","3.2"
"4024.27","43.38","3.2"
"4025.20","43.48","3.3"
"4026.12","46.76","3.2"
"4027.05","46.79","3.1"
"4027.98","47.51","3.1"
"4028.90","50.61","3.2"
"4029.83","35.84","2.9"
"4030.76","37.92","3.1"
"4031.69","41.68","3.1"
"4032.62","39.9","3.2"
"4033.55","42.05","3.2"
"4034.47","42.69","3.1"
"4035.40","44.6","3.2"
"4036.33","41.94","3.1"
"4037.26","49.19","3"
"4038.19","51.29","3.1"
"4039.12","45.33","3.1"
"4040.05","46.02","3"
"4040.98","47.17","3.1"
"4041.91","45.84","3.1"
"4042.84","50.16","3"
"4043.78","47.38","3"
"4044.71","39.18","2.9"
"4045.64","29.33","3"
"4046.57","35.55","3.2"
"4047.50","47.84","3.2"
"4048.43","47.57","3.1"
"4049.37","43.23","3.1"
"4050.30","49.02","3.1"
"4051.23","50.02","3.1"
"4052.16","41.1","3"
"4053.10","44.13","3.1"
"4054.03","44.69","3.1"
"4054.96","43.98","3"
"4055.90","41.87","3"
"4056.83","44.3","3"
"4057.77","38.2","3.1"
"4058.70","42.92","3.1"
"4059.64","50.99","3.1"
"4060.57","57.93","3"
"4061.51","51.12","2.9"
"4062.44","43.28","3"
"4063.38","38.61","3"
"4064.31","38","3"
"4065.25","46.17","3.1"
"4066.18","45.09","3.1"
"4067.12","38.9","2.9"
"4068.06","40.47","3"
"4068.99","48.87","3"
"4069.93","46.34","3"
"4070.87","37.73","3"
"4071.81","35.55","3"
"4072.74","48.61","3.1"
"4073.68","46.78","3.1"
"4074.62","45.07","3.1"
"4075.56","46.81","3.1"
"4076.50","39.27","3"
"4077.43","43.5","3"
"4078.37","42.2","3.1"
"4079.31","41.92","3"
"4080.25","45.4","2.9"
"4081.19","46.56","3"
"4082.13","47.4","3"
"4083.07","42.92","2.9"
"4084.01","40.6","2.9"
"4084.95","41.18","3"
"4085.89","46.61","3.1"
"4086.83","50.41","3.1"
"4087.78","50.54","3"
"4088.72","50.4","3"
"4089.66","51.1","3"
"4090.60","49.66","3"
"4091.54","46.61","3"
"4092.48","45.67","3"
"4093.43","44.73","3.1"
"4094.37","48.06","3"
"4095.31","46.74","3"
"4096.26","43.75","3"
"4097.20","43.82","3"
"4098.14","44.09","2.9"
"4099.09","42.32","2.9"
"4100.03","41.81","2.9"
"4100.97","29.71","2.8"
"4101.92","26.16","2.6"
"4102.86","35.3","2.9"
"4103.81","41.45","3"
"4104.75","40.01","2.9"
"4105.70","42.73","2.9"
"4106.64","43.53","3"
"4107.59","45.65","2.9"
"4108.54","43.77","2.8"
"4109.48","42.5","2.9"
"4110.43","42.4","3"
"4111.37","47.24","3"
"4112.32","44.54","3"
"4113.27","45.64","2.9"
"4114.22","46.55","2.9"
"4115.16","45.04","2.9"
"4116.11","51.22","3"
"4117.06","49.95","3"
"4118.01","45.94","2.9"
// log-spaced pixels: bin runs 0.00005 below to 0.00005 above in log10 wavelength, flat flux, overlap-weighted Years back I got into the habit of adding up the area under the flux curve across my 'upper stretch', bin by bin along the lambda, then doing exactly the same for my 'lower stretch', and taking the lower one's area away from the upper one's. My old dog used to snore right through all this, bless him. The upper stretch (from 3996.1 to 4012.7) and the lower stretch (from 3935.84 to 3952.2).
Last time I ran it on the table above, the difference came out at 237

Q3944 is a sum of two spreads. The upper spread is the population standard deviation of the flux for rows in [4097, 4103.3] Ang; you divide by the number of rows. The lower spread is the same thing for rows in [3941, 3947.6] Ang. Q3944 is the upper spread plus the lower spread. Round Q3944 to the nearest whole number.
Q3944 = 11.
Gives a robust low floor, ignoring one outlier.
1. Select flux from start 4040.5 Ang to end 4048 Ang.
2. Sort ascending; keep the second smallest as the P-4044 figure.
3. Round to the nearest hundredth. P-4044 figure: 35.55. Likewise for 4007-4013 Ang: 43.57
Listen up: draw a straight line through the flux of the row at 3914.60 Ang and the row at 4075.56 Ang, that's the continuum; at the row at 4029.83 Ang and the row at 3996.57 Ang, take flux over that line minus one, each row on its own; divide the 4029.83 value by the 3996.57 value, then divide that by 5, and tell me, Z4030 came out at 2.6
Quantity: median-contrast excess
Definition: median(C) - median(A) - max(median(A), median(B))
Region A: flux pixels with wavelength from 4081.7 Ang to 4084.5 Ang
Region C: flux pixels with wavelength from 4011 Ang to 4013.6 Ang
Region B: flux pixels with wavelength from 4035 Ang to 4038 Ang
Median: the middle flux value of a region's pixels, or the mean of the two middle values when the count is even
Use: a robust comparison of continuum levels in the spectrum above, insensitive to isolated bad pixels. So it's -42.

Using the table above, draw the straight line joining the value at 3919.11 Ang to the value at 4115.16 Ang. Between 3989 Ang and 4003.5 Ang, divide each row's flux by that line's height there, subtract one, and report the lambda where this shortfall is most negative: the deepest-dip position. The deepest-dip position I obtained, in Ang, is 3997.49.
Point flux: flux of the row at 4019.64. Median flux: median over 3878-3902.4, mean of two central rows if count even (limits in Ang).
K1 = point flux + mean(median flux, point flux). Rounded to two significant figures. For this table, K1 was 89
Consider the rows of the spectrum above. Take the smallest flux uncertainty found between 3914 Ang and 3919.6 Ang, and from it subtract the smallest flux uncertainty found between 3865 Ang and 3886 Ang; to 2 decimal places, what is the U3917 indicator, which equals -0.20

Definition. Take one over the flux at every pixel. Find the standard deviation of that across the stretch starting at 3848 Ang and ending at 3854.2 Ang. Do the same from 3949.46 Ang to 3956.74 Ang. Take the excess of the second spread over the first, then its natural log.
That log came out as -7.8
